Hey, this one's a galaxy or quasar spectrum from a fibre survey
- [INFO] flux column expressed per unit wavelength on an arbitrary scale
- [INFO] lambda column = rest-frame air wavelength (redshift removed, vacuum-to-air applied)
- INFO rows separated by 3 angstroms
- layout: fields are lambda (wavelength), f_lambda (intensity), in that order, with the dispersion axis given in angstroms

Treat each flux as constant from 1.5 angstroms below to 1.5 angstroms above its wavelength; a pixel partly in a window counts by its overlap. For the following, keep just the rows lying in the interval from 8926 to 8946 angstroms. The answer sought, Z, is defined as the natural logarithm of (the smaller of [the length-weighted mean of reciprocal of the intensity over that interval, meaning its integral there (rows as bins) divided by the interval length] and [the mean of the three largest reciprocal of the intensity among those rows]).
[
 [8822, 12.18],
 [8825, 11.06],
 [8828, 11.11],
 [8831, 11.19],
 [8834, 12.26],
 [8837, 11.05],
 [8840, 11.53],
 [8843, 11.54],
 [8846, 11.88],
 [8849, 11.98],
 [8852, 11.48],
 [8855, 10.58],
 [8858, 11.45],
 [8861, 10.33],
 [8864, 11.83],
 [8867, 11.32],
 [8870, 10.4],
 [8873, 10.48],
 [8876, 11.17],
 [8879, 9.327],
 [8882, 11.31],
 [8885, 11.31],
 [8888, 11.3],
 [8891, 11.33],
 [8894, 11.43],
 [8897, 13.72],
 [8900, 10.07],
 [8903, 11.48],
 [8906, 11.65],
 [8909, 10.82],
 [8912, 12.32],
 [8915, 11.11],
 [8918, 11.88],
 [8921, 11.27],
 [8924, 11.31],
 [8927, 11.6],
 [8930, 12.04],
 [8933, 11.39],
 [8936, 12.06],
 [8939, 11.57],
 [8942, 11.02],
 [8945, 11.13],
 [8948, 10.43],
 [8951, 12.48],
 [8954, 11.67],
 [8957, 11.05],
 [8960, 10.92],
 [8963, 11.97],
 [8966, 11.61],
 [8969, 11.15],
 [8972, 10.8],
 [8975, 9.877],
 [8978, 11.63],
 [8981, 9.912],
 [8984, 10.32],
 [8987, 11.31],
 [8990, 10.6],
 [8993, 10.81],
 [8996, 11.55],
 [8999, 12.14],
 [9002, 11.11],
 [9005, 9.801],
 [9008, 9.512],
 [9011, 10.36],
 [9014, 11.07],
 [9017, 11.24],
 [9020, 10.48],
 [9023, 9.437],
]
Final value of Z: -2.45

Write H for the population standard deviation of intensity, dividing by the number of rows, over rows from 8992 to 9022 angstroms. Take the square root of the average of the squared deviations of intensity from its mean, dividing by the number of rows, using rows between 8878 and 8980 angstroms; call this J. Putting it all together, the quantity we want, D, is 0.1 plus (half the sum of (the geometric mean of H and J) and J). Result 0.86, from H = 0.75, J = 0.8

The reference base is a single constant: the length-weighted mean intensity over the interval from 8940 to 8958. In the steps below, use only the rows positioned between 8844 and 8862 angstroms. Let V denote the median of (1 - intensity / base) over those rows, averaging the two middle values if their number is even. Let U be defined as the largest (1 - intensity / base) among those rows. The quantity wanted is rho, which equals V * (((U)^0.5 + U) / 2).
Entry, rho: -0.0026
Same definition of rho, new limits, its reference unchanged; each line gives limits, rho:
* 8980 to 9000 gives 0.0105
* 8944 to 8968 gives -0.0009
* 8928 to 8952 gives -0.0027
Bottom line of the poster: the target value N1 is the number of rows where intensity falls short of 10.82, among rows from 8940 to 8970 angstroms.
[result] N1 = 1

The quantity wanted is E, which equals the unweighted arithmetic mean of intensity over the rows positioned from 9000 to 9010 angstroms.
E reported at 10.1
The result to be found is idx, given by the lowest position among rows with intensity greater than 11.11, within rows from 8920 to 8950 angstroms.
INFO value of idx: 8921 angstroms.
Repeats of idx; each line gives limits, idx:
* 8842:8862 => 8843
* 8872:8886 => 8876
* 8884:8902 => 8885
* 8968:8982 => 8969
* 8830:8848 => 8831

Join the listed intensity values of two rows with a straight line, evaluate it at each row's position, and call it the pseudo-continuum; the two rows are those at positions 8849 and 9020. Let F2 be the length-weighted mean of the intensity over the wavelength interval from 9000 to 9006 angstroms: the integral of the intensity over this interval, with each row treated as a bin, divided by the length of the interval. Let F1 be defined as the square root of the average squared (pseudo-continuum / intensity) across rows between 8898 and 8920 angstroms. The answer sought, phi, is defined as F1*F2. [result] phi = 10.8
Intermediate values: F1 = 1.02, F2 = 10.7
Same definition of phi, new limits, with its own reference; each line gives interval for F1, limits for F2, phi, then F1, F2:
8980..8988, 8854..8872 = 11.3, 1.03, 11.0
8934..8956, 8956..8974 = 10.9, 0.97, 11.2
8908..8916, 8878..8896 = 11.2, 1.01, 11.1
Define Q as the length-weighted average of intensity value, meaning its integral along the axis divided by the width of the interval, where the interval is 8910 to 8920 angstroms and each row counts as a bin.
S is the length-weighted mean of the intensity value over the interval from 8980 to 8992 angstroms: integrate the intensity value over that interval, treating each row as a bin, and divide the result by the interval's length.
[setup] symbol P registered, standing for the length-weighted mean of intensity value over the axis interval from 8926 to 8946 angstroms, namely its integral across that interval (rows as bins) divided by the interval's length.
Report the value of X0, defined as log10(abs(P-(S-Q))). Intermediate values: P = 11.6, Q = 11.7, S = 10.6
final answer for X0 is 1.10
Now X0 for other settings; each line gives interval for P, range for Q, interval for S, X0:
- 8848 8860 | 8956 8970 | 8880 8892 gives 1.06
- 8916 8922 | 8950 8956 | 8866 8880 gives 1.11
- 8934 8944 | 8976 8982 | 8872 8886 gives 1.06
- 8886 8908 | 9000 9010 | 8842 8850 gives 1.00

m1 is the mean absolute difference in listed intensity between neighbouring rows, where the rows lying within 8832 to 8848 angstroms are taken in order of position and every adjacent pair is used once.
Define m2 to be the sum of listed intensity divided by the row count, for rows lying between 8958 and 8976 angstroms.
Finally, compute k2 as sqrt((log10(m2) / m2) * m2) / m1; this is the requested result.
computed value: 2.00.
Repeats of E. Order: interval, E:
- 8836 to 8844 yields 11.4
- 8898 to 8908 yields 11.1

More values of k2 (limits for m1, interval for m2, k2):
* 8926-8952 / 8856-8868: 1.45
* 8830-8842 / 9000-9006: 1.10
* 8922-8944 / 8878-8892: 1.98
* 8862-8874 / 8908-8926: 2.04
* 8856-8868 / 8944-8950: 0.97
